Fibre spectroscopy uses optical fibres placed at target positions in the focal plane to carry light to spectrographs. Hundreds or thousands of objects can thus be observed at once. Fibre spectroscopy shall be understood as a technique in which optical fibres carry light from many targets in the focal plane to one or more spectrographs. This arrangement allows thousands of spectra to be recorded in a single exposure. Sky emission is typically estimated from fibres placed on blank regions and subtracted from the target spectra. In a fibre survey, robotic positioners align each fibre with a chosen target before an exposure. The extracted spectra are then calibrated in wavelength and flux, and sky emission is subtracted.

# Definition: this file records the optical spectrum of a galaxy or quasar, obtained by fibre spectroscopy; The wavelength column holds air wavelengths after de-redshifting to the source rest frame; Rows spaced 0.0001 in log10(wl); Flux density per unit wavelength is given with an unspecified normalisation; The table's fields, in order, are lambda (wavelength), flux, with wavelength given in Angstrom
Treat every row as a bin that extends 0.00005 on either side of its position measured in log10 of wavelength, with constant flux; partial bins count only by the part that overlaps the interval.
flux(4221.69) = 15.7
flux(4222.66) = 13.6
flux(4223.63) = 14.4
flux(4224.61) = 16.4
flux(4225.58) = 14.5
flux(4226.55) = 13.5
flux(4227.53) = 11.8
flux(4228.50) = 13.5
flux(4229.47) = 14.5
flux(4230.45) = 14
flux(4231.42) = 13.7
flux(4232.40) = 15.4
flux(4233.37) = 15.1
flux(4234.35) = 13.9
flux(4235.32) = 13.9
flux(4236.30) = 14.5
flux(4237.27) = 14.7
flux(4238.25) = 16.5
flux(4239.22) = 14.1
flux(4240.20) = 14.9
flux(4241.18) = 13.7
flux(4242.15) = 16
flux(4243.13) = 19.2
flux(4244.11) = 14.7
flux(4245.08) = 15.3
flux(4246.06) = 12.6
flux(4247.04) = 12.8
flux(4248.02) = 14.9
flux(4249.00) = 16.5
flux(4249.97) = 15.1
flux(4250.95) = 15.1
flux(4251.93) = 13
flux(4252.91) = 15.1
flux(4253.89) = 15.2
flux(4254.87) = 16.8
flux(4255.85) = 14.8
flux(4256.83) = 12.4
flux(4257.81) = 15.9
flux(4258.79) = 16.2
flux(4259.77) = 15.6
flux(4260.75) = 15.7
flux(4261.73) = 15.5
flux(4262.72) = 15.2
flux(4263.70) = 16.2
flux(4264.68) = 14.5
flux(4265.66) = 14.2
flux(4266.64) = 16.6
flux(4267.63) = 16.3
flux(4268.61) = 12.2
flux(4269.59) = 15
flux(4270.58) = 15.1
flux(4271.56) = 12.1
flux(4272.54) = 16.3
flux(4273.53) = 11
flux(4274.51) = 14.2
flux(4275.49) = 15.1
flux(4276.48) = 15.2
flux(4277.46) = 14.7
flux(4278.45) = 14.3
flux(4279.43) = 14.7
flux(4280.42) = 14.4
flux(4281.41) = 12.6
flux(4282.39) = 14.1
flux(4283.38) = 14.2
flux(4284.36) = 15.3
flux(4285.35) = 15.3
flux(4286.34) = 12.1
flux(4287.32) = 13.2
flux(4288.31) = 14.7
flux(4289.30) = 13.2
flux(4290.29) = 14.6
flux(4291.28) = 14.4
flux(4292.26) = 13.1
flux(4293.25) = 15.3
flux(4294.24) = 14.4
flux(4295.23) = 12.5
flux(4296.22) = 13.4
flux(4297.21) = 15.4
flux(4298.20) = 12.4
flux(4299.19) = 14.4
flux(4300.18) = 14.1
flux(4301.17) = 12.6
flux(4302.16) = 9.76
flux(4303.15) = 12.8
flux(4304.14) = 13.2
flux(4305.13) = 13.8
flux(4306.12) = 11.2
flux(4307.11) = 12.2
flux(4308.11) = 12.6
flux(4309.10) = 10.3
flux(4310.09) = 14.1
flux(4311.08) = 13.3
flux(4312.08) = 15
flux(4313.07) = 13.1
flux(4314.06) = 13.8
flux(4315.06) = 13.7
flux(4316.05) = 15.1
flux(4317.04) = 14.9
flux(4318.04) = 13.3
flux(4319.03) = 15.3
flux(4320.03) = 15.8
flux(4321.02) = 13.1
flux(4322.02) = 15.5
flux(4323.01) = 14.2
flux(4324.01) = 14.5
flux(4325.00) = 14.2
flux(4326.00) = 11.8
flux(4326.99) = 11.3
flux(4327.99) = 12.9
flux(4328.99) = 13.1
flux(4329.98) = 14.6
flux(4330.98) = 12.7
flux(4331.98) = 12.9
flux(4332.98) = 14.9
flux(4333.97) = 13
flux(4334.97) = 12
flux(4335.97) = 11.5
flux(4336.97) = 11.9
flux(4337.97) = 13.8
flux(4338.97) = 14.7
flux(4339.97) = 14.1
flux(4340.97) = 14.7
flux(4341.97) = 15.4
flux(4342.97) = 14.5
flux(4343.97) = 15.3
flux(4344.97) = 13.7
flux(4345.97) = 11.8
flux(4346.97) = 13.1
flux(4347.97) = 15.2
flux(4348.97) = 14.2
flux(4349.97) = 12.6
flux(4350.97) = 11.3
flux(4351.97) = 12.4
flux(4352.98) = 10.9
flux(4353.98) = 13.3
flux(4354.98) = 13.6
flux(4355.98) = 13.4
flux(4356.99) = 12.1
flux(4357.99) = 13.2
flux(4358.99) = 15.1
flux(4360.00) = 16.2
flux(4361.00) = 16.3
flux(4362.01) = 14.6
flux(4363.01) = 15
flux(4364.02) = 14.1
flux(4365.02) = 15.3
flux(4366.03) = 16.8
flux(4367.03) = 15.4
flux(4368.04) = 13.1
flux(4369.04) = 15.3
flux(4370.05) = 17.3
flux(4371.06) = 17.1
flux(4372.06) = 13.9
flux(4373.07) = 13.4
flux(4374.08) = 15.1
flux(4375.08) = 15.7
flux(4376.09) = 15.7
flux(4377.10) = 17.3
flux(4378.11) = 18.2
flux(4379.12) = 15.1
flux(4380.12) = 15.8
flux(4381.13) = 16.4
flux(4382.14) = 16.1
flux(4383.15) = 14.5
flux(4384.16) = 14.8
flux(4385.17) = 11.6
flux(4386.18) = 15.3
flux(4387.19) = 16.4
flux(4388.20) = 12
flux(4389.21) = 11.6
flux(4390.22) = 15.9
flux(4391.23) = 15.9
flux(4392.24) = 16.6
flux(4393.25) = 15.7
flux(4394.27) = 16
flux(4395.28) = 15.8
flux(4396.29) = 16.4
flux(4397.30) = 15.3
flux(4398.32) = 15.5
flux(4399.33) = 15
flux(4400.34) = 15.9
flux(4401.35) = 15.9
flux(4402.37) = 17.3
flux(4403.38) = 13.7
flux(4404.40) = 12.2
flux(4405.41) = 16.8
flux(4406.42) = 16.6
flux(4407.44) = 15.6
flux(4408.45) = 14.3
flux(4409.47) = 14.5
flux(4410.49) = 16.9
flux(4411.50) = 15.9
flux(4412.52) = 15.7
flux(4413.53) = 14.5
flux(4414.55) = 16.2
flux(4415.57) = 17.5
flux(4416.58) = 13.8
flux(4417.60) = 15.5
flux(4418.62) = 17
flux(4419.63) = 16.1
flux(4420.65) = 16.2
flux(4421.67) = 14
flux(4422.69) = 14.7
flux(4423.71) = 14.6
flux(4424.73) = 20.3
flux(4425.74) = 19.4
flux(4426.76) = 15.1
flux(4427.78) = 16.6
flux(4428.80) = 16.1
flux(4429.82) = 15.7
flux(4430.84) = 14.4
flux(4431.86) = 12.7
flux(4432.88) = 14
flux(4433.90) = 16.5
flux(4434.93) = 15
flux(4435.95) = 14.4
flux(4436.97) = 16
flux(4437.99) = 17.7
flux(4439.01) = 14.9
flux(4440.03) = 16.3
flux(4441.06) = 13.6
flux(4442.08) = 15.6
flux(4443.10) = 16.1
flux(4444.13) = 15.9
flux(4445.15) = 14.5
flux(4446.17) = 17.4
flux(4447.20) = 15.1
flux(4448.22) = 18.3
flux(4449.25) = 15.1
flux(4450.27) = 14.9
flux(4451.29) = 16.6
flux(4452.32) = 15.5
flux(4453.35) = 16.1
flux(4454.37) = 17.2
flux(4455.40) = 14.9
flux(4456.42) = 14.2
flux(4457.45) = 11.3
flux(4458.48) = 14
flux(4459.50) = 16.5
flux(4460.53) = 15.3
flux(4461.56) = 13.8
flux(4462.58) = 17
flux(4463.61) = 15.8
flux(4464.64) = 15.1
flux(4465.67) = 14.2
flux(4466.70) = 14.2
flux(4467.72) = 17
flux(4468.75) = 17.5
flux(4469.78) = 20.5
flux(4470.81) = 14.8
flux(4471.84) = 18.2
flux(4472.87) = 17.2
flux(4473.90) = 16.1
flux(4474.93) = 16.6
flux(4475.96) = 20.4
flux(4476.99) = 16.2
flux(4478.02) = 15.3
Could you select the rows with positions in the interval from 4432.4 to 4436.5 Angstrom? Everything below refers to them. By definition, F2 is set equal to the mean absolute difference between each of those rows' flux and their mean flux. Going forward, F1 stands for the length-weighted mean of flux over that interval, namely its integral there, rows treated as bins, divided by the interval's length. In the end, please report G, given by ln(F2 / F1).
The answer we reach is -2.96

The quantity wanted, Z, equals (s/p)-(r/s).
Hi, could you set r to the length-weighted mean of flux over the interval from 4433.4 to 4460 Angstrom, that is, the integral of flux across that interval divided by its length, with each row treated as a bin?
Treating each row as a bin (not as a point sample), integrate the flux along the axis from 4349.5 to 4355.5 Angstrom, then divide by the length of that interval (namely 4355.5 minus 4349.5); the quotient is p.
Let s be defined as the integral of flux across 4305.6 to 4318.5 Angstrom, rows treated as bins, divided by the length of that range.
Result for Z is -0.10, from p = 12.4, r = 15.5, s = 13.3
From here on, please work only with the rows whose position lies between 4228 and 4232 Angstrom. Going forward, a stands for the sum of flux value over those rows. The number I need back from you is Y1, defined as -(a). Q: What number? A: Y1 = -56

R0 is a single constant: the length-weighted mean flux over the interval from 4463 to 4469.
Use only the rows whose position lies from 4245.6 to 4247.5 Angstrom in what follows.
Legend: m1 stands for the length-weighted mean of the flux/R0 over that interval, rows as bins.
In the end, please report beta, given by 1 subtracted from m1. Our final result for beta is -0.19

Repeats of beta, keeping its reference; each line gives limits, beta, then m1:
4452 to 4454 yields 0.02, 1.02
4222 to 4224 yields -0.09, 0.91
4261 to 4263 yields -0.01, 0.99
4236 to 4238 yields -0.05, 0.95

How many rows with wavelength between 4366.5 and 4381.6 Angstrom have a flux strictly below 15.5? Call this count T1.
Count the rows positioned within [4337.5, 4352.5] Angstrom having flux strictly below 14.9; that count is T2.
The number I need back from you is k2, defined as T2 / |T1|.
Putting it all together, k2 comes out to 1.71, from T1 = 7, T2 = 12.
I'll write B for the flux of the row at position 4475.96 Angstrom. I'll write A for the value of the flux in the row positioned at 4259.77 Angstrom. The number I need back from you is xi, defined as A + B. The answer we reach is 36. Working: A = 15.6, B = 20.4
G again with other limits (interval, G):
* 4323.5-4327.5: -2.22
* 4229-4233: -3.27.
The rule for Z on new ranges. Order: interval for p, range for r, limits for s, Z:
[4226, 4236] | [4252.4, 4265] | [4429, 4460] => 0.10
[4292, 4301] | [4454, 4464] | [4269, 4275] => -0.07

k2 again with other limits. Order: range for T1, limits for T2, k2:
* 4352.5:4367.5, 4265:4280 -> 0.67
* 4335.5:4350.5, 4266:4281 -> 0.53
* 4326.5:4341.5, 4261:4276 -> 0.40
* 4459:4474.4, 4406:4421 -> 0.67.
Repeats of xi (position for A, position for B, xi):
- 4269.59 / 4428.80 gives 31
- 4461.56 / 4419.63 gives 30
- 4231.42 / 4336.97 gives 26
